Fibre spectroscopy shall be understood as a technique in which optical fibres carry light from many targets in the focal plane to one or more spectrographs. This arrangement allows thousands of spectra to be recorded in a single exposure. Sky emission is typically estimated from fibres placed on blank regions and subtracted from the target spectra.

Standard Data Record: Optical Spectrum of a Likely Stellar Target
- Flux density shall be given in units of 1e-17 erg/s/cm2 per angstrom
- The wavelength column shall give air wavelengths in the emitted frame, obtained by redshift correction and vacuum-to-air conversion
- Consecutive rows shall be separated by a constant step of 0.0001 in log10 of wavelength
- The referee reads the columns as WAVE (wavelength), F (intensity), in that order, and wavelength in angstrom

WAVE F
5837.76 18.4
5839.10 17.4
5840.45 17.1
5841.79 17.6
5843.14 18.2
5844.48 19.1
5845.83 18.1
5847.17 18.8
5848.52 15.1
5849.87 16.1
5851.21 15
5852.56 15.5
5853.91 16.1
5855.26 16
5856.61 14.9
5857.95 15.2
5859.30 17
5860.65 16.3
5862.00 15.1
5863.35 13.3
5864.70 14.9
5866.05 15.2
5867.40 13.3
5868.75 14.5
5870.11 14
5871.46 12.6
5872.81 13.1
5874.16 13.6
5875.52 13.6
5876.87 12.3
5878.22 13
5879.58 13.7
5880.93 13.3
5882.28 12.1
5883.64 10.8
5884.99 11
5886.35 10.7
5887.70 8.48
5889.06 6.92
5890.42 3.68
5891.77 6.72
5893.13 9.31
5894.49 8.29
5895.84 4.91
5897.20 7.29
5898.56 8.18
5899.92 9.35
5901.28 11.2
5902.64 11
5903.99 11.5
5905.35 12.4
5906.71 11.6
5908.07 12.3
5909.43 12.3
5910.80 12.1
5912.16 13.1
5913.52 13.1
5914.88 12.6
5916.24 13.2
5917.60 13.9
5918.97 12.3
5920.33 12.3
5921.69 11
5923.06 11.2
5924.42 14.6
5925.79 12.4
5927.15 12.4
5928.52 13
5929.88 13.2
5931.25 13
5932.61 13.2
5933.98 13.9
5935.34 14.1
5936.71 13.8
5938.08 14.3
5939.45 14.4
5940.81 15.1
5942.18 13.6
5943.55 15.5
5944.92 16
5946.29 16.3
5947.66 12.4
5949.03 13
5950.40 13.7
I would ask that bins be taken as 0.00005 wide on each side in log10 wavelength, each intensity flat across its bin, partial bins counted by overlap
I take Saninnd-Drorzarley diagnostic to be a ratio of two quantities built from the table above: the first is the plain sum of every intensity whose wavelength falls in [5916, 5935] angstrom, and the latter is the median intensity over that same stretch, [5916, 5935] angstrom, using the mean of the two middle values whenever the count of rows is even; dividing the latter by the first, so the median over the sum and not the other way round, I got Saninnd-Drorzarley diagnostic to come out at 0.072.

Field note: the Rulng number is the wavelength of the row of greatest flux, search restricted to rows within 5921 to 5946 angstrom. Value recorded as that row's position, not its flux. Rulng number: 5944.92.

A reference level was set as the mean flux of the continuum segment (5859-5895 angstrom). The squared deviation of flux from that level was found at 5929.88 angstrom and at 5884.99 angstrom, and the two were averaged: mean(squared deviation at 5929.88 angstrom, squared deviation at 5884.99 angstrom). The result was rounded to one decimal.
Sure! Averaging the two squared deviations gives 1.2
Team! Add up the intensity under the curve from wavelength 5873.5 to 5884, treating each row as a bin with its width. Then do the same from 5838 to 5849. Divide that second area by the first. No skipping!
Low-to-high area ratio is 1.4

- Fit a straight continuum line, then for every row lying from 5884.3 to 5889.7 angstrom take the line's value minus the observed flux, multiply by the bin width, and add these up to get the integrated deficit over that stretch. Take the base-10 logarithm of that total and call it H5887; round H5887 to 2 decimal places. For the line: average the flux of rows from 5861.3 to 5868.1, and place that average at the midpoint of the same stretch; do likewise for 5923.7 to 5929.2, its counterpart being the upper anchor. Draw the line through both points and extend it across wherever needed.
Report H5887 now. 1.40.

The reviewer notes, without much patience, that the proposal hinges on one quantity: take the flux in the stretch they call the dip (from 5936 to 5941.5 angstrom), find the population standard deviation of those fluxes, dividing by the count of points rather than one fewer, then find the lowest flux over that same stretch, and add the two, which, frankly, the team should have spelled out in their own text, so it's 14.3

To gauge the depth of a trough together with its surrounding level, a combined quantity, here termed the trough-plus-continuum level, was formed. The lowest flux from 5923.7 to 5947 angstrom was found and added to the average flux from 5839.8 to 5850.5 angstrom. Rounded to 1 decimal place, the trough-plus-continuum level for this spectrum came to 29.9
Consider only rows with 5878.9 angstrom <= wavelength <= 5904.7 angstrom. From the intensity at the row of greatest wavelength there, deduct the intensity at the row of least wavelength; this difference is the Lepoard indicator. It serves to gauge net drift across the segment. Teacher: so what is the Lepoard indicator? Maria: -2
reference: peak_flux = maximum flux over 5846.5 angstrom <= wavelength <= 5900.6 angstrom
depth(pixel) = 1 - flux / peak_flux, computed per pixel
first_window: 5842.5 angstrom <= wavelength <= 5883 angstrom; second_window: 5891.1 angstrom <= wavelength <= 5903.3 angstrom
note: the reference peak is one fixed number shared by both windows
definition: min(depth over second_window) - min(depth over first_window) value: 0.42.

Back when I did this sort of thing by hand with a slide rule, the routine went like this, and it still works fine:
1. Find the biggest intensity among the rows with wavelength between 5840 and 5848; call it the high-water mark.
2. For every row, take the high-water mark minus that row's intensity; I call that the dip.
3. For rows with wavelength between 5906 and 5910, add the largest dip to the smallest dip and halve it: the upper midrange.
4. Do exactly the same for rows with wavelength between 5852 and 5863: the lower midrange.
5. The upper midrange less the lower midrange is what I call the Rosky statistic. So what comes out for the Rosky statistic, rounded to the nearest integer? 4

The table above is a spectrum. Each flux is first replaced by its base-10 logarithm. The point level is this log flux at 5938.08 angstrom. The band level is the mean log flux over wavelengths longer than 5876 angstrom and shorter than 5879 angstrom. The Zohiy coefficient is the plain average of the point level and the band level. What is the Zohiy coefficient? 1.13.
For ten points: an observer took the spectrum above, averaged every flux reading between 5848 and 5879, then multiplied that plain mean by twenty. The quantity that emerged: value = 292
